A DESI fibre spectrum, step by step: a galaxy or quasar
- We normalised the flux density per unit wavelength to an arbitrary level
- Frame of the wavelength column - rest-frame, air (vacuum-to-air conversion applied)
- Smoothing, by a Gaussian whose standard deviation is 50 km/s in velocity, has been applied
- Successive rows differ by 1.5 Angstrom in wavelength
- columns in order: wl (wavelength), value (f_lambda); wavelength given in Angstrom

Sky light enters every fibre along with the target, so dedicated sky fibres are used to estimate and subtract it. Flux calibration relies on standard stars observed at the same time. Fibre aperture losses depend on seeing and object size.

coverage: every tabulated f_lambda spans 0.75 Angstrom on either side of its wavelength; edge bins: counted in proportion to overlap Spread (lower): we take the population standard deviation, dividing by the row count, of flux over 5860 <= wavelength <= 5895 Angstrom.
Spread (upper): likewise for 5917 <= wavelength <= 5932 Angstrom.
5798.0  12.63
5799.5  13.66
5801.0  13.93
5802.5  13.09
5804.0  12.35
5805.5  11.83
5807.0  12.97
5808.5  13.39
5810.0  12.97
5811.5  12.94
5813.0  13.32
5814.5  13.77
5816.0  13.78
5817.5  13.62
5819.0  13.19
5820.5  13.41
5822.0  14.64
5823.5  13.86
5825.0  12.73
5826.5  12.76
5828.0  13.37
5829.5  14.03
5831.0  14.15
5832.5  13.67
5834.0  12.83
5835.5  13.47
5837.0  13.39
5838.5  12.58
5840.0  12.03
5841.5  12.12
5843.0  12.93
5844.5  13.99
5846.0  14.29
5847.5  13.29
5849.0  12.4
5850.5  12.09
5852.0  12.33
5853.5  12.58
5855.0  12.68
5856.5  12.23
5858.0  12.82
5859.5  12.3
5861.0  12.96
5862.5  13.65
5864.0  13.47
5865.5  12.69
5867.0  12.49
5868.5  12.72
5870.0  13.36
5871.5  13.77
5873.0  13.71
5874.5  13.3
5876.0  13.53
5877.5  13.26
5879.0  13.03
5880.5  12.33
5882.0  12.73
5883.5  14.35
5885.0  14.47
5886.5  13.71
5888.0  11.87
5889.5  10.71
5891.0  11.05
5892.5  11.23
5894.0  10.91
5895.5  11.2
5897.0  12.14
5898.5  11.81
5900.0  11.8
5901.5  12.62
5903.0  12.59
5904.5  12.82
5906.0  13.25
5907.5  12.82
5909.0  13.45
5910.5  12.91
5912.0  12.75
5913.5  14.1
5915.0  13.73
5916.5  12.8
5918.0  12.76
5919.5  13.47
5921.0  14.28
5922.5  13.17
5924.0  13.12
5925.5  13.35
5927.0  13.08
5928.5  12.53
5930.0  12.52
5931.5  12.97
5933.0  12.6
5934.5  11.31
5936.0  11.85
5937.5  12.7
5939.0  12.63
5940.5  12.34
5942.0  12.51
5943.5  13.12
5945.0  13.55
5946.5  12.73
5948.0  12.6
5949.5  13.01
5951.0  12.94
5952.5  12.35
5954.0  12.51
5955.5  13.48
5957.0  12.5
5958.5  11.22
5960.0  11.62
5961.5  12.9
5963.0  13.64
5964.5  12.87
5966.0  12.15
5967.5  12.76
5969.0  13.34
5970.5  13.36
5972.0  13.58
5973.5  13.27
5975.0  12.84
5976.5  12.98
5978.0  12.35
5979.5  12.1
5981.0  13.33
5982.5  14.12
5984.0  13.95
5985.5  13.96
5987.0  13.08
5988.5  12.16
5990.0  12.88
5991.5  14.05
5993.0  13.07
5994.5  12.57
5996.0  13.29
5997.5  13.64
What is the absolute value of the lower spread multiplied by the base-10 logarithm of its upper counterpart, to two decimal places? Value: 0.32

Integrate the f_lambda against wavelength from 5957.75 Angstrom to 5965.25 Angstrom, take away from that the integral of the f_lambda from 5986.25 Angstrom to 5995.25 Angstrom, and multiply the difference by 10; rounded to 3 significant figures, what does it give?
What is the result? -233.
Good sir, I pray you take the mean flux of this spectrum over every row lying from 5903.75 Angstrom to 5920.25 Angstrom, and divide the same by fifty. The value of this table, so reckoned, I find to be 0.263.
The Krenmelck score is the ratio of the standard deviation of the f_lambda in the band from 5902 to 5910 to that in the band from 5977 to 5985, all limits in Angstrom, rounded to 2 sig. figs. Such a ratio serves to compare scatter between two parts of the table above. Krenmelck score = 0.38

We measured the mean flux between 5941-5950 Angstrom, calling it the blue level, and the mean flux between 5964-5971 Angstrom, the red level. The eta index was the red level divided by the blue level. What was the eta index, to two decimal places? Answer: 1.00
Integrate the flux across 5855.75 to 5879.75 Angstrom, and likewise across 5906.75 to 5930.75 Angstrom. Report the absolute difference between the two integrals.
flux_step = 2.3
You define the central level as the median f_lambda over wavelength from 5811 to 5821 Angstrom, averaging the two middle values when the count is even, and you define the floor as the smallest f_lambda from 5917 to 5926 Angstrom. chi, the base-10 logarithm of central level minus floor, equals -0.19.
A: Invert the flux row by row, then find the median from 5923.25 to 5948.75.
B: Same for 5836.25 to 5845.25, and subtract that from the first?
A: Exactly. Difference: 0.001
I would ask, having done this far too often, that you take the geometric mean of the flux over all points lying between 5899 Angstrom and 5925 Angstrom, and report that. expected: 13.1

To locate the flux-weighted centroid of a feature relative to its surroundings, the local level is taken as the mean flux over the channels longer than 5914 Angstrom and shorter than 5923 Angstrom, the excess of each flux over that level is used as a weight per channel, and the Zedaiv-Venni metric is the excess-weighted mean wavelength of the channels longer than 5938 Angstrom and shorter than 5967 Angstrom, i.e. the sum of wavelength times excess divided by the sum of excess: 5953.5 Angstrom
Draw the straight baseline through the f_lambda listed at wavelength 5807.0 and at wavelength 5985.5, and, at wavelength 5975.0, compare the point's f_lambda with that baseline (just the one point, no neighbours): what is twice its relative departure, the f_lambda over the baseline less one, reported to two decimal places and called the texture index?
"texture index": -0.15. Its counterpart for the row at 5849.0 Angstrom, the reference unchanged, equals -0.12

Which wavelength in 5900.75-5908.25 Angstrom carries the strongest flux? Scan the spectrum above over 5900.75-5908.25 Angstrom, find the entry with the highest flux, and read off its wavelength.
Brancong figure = 5906.0 Angstrom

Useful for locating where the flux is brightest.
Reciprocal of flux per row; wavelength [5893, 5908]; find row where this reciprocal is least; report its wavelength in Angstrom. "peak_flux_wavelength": 5906.0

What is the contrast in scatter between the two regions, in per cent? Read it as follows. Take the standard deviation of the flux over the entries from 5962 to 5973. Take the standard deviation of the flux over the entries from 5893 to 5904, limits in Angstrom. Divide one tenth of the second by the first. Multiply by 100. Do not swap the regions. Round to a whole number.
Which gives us 12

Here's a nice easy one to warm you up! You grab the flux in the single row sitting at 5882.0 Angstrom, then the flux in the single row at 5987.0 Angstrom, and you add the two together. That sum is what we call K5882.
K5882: 25.81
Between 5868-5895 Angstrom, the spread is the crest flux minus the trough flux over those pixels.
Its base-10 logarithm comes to 0.58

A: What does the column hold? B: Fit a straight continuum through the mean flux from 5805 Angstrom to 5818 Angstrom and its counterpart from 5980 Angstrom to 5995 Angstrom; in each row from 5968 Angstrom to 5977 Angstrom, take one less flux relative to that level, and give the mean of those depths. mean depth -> 0.006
